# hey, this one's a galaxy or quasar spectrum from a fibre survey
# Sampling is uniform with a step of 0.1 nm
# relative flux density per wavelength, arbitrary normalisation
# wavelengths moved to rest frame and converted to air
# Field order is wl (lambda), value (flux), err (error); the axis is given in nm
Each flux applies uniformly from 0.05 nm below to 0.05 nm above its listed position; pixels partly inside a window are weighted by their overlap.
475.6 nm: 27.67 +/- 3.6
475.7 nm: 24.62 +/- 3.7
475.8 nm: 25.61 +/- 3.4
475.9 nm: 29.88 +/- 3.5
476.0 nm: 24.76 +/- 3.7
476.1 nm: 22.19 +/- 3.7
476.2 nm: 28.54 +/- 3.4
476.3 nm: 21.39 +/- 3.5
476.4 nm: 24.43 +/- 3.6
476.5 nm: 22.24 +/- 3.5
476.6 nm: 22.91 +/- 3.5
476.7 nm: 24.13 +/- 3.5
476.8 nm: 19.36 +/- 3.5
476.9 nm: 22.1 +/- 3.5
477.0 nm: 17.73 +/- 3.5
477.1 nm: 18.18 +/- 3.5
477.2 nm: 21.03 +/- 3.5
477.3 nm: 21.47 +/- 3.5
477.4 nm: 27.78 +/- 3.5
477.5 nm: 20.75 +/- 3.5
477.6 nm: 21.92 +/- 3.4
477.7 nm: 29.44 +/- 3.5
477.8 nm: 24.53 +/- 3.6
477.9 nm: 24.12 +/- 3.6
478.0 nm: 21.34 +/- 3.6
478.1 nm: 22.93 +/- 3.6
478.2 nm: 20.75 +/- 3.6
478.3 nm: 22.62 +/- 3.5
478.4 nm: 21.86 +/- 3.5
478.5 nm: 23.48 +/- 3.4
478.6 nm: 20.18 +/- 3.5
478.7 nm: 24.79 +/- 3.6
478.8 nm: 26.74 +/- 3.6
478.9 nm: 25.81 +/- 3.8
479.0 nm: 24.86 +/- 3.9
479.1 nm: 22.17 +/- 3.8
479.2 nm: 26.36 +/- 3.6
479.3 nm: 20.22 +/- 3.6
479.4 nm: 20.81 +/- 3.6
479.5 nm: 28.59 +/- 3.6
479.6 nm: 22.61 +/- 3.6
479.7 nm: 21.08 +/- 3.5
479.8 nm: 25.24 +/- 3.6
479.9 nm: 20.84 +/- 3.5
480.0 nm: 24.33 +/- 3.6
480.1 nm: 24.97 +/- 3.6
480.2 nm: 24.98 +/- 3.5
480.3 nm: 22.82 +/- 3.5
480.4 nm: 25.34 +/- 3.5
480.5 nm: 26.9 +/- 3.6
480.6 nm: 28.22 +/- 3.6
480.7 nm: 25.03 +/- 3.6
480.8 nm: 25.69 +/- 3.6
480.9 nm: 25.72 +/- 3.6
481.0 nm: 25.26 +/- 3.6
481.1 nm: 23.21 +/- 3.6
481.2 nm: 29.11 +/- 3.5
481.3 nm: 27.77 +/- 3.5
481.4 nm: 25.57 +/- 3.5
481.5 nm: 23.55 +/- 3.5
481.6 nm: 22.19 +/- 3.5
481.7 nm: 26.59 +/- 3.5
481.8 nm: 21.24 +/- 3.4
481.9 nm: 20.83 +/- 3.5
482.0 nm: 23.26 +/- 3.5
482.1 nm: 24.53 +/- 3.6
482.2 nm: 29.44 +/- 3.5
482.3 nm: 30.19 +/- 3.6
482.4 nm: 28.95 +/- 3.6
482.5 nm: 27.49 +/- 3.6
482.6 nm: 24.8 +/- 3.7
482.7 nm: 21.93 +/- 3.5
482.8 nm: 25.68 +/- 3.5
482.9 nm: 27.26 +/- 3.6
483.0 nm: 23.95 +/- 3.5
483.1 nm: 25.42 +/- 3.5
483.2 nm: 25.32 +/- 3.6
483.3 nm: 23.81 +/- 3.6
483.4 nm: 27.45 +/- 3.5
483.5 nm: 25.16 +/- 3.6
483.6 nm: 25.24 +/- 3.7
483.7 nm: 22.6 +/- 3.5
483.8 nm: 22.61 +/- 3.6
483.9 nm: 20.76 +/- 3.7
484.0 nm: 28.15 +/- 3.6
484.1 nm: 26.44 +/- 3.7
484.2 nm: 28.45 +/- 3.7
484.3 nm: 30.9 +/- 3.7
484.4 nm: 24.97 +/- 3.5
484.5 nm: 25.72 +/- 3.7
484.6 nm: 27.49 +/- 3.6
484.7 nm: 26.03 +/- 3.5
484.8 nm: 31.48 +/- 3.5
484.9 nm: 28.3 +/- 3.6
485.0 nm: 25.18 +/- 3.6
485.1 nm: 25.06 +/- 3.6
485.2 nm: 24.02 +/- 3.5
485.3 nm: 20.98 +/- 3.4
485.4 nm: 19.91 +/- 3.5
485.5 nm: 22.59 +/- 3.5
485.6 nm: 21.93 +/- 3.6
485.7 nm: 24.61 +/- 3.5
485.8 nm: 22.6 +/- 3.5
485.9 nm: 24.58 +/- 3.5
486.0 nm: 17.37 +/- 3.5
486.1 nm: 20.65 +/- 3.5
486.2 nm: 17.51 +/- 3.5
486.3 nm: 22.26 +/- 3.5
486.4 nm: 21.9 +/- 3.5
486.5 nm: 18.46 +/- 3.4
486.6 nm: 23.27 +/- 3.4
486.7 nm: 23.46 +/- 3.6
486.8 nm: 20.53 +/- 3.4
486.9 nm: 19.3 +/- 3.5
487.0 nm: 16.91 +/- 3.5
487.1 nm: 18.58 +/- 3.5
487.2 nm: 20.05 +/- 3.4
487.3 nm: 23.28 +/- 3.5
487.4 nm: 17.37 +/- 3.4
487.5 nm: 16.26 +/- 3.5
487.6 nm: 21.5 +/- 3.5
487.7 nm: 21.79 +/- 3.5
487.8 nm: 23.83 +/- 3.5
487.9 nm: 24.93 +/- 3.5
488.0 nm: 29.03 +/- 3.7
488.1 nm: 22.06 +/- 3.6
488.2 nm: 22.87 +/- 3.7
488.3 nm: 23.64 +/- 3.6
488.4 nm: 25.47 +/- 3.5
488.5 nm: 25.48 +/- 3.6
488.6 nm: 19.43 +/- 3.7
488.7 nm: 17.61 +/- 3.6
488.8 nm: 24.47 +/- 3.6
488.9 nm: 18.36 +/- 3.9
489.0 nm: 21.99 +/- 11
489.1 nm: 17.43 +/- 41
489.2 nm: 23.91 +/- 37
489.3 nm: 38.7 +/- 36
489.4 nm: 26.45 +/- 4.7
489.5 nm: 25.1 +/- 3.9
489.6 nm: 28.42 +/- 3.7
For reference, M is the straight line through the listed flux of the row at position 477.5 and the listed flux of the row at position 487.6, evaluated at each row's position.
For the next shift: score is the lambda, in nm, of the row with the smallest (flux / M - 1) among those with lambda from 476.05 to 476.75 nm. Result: 476.3 nm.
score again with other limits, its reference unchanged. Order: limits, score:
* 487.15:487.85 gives 487.5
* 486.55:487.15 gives 487.0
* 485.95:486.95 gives 486.0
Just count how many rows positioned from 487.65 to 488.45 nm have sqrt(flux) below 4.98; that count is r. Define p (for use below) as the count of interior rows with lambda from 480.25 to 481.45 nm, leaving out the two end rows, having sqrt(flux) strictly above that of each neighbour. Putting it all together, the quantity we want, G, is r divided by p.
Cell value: 1.7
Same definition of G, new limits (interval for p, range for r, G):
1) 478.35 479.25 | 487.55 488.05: 1.5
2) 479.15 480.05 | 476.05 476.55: 2.0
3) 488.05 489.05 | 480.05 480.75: 0.5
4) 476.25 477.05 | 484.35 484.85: 0.0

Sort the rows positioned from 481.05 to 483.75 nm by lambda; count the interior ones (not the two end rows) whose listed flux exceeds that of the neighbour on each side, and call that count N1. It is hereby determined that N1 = 7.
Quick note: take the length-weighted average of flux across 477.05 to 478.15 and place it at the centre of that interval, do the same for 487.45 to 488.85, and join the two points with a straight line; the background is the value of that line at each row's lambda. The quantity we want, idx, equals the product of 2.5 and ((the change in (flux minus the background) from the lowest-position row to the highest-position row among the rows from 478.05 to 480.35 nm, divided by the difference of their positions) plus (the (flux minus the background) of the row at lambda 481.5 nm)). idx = 1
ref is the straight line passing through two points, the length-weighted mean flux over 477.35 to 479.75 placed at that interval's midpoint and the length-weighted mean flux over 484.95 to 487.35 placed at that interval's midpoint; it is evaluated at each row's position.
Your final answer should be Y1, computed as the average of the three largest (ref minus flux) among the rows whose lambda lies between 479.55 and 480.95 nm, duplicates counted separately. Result 1.7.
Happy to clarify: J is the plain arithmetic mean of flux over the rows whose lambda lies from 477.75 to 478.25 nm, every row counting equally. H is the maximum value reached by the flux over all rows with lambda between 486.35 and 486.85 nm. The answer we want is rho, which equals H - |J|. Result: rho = 0.7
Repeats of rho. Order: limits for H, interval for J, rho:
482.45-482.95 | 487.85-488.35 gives 3.0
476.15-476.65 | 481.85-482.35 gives 2.9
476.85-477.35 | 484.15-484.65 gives -5.4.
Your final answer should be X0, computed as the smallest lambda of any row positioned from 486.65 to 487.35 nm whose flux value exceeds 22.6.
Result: 486.7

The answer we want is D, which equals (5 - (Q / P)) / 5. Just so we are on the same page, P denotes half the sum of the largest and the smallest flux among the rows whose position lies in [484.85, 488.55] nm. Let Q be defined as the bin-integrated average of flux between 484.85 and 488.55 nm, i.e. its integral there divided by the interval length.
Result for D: 0.805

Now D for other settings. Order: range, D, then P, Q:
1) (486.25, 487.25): 0.797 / 20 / 20.5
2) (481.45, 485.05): 0.804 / 26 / 25.6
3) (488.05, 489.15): 0.798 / 21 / 21.7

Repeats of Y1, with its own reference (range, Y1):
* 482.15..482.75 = -2.3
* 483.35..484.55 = 0.1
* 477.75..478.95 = 2.9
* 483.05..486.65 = 3.7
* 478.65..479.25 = -0.5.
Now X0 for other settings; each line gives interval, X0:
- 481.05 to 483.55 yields 481.1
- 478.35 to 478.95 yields 478.5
